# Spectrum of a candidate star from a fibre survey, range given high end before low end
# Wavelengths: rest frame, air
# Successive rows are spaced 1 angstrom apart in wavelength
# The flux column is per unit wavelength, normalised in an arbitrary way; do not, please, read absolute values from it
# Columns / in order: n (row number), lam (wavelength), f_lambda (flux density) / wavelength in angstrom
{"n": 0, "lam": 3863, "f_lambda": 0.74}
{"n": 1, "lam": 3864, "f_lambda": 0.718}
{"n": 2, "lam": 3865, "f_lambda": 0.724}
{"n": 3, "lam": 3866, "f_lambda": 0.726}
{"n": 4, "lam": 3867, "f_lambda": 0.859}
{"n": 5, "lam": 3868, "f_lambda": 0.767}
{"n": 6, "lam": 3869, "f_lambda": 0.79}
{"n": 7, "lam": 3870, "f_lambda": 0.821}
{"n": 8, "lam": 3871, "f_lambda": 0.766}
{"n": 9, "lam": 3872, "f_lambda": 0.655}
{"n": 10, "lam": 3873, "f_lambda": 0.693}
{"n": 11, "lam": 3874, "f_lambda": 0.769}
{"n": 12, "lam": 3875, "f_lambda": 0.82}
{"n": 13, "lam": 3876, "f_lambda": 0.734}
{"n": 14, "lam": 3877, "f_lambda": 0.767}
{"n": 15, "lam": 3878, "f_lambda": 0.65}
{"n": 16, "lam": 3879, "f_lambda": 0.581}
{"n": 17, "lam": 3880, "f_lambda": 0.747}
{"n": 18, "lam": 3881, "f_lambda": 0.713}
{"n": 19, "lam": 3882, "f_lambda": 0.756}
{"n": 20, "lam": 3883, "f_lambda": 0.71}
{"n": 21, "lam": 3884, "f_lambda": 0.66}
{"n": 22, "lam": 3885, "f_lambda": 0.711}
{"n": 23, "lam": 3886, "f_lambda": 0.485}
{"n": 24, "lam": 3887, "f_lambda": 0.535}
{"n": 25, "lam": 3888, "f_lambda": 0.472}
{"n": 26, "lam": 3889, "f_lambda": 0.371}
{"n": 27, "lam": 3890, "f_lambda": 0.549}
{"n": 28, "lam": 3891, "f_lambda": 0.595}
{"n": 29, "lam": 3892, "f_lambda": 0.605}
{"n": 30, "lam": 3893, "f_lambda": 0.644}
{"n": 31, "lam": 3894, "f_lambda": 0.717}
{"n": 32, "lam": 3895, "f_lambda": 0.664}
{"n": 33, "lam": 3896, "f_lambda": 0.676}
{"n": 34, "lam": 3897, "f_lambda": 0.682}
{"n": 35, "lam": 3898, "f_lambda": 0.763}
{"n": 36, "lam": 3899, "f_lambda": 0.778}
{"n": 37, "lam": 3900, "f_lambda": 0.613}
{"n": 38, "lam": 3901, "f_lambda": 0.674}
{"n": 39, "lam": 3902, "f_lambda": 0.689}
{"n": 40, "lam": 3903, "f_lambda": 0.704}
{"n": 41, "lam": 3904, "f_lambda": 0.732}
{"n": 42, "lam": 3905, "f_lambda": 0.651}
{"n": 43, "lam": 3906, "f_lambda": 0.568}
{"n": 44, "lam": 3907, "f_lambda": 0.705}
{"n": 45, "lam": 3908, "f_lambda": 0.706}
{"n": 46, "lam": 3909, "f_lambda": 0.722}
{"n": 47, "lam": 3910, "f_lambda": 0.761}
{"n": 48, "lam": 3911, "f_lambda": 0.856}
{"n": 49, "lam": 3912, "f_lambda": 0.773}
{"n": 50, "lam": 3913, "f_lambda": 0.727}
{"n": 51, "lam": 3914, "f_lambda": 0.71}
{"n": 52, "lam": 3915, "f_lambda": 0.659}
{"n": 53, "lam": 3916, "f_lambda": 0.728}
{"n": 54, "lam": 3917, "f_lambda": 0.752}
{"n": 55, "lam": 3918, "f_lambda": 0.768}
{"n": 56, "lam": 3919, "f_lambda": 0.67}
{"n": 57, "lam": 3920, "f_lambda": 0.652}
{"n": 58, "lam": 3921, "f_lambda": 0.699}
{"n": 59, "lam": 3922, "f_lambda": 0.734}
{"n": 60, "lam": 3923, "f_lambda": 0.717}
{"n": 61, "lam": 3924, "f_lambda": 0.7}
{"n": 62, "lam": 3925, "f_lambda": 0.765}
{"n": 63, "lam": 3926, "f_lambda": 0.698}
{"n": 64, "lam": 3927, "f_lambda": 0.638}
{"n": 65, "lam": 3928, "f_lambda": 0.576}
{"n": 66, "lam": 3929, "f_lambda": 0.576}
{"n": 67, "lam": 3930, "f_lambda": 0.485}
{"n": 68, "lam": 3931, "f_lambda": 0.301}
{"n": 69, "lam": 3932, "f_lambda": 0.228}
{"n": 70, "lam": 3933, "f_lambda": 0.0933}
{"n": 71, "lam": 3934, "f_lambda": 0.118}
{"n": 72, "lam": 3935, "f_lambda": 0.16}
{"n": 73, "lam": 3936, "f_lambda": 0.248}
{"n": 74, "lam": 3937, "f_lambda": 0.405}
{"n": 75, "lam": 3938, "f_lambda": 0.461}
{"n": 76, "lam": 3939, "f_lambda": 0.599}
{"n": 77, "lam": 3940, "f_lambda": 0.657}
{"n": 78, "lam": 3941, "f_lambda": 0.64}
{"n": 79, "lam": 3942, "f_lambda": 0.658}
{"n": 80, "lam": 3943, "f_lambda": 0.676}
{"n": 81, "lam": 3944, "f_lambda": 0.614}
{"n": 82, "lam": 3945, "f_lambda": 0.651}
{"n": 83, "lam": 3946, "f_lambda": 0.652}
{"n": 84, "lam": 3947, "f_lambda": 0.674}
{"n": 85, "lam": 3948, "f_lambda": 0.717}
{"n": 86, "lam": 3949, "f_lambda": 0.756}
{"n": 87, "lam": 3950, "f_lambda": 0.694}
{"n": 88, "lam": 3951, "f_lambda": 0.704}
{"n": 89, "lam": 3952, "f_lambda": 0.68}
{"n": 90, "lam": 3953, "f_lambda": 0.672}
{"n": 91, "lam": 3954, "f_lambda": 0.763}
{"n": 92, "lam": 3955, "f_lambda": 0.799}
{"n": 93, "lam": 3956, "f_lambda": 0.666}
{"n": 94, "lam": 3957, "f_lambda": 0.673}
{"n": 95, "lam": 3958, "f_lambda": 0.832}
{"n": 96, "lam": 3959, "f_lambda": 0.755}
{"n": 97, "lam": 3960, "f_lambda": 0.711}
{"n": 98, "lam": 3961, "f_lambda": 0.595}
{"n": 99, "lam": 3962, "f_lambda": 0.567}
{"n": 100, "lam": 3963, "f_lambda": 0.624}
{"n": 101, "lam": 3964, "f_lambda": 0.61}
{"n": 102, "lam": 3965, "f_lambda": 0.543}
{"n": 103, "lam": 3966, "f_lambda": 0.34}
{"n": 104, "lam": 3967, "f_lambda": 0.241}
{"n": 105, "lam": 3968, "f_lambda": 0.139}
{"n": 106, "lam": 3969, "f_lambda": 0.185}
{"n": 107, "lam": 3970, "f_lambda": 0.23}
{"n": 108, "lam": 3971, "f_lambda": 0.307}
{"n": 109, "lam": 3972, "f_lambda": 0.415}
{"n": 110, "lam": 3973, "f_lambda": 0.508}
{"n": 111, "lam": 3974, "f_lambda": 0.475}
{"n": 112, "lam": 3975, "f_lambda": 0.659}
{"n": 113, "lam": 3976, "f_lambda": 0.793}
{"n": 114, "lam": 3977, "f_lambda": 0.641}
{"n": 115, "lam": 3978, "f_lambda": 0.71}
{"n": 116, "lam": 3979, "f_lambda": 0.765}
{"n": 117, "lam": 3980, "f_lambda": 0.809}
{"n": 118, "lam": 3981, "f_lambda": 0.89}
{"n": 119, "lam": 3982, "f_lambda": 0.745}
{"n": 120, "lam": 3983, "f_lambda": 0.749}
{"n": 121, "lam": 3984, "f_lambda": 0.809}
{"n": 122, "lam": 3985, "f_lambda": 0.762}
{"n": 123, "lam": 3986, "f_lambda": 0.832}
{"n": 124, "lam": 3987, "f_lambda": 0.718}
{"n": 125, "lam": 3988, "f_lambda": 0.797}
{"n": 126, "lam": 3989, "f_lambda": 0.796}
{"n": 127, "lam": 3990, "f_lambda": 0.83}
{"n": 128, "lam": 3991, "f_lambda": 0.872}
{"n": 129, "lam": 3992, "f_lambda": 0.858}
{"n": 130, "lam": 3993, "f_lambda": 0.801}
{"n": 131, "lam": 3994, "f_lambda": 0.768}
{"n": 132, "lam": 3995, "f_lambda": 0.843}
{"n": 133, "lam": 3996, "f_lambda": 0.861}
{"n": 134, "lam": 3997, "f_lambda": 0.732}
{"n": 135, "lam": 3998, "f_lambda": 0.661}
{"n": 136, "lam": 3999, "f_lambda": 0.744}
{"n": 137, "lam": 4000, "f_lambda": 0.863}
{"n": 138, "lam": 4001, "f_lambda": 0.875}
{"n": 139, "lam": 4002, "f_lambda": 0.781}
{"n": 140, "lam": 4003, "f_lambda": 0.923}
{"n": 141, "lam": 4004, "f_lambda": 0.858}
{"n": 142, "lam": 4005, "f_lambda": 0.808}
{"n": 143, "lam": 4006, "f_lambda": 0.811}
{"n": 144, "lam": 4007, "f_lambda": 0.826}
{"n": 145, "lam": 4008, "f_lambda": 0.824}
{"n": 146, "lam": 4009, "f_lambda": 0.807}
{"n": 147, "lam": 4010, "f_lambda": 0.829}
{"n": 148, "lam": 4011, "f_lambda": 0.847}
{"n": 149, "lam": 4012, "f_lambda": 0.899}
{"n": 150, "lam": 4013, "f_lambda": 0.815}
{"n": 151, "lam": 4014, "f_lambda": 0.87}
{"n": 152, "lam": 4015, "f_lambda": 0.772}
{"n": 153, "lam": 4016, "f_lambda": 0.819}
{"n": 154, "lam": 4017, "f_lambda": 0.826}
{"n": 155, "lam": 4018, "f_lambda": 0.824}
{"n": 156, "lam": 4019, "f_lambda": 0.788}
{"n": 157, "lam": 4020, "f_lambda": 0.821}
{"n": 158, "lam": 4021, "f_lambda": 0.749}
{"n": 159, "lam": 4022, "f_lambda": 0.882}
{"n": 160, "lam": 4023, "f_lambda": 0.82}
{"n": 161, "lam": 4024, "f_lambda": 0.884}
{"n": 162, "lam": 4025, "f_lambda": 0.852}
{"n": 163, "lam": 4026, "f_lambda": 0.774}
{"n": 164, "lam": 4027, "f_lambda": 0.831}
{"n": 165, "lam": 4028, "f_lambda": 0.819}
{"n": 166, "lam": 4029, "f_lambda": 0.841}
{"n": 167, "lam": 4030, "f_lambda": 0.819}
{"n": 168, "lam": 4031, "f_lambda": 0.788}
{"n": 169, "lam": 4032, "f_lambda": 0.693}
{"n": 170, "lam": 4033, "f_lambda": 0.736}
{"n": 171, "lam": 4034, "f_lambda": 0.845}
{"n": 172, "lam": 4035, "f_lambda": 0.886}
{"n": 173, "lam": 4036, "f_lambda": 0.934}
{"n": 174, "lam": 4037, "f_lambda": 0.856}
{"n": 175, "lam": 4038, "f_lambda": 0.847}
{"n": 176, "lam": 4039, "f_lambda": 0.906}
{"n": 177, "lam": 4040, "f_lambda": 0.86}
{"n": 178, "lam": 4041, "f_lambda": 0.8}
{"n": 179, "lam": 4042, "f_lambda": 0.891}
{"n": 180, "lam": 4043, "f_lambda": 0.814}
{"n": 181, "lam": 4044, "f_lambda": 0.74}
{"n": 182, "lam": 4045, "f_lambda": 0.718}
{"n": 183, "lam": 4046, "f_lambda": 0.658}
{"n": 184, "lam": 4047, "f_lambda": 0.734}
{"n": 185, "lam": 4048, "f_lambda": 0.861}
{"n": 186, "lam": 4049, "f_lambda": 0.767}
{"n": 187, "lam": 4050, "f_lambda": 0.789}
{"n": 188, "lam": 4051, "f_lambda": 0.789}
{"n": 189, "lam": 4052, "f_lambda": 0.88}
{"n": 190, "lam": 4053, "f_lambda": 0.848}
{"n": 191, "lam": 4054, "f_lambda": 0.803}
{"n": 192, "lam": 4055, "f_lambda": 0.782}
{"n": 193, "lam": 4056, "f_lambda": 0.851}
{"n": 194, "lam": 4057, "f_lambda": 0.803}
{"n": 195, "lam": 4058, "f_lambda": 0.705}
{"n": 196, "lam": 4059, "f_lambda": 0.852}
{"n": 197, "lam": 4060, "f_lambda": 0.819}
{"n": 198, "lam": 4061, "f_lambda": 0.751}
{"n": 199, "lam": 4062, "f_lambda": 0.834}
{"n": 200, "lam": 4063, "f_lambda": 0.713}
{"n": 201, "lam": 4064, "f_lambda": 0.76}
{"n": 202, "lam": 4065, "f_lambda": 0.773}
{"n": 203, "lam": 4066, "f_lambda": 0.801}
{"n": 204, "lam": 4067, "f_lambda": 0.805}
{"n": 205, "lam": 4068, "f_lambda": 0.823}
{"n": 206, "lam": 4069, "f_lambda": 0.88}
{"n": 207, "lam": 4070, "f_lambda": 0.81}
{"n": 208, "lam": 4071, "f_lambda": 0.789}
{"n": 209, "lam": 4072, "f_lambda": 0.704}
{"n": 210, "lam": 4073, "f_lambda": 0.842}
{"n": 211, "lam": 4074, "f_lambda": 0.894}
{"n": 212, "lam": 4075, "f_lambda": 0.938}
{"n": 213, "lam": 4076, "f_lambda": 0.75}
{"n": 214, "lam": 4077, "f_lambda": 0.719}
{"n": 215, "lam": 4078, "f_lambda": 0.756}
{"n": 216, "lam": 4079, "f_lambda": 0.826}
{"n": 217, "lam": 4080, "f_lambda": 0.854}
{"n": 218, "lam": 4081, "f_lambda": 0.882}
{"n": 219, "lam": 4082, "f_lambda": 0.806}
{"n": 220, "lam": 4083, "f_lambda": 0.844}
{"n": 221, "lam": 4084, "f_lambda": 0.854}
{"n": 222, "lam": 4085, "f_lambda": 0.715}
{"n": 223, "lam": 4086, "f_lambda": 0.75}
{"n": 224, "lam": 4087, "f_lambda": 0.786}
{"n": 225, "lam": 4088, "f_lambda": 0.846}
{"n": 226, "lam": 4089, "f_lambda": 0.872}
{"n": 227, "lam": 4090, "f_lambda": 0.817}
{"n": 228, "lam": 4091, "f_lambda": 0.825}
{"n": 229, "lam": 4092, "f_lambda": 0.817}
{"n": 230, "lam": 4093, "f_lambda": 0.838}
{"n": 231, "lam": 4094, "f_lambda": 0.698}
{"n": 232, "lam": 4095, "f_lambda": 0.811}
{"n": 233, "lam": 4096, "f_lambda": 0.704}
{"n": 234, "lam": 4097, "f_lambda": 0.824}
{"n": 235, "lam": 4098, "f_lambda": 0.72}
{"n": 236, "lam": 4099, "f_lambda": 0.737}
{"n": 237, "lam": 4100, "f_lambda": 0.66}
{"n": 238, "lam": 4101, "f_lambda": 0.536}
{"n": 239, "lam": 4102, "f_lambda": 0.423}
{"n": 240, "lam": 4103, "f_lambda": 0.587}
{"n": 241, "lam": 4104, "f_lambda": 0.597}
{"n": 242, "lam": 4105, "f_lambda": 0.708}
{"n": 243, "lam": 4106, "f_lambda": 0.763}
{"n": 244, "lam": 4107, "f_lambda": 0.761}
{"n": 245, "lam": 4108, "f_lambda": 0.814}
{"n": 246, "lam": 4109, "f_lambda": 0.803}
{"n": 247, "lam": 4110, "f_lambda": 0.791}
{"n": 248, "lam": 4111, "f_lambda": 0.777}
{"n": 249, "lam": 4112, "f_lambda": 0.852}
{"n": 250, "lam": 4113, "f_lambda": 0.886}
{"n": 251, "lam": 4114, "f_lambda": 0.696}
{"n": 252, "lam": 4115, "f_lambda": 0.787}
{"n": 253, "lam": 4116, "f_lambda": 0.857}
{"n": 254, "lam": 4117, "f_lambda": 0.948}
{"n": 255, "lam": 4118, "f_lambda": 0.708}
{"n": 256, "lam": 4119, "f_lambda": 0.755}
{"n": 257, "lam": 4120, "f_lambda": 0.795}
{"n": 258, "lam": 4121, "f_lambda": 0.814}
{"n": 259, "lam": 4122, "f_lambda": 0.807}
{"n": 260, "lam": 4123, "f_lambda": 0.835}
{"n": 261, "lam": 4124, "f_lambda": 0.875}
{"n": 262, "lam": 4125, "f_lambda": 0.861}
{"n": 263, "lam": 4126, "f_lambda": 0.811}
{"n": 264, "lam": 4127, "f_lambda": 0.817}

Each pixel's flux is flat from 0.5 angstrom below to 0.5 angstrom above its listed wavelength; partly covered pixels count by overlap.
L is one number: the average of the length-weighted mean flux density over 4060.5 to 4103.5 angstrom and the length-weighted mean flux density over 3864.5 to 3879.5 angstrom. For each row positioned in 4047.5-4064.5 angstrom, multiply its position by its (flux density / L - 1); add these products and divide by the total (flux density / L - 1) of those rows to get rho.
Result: 4053.9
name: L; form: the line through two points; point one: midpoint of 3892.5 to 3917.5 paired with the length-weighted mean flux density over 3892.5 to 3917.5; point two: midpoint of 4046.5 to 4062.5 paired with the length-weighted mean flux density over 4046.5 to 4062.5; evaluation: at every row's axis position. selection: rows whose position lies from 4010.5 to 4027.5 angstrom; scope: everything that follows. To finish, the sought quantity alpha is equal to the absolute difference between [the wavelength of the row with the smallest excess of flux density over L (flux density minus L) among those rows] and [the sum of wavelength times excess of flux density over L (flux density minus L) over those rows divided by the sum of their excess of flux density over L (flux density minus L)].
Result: 2.9 angstrom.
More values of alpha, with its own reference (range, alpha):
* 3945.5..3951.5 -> 1.7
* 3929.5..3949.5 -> 2.3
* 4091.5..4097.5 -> 1.0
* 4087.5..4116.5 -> 0.9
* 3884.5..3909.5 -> 2.1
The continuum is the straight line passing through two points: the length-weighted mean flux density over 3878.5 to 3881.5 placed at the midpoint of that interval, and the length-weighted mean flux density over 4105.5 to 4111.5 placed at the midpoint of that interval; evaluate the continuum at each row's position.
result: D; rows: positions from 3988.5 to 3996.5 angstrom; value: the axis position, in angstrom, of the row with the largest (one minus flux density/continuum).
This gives 3994 angstrom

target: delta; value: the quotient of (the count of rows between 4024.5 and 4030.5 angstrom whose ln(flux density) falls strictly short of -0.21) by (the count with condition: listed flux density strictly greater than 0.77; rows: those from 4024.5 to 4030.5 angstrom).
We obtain 0.2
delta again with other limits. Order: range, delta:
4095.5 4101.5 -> 5.0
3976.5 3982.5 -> 2.5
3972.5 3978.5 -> 6.0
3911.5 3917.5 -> 6.0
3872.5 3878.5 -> 5.0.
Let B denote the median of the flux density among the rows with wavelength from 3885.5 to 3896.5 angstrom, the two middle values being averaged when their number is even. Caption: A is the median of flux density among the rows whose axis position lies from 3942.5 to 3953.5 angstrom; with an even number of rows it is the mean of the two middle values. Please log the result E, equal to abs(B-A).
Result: 0.08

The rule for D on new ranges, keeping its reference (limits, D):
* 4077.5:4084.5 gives 4078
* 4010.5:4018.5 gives 4015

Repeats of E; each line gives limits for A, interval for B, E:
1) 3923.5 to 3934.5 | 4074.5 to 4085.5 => 0.25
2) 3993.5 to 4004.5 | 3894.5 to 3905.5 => 0.16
